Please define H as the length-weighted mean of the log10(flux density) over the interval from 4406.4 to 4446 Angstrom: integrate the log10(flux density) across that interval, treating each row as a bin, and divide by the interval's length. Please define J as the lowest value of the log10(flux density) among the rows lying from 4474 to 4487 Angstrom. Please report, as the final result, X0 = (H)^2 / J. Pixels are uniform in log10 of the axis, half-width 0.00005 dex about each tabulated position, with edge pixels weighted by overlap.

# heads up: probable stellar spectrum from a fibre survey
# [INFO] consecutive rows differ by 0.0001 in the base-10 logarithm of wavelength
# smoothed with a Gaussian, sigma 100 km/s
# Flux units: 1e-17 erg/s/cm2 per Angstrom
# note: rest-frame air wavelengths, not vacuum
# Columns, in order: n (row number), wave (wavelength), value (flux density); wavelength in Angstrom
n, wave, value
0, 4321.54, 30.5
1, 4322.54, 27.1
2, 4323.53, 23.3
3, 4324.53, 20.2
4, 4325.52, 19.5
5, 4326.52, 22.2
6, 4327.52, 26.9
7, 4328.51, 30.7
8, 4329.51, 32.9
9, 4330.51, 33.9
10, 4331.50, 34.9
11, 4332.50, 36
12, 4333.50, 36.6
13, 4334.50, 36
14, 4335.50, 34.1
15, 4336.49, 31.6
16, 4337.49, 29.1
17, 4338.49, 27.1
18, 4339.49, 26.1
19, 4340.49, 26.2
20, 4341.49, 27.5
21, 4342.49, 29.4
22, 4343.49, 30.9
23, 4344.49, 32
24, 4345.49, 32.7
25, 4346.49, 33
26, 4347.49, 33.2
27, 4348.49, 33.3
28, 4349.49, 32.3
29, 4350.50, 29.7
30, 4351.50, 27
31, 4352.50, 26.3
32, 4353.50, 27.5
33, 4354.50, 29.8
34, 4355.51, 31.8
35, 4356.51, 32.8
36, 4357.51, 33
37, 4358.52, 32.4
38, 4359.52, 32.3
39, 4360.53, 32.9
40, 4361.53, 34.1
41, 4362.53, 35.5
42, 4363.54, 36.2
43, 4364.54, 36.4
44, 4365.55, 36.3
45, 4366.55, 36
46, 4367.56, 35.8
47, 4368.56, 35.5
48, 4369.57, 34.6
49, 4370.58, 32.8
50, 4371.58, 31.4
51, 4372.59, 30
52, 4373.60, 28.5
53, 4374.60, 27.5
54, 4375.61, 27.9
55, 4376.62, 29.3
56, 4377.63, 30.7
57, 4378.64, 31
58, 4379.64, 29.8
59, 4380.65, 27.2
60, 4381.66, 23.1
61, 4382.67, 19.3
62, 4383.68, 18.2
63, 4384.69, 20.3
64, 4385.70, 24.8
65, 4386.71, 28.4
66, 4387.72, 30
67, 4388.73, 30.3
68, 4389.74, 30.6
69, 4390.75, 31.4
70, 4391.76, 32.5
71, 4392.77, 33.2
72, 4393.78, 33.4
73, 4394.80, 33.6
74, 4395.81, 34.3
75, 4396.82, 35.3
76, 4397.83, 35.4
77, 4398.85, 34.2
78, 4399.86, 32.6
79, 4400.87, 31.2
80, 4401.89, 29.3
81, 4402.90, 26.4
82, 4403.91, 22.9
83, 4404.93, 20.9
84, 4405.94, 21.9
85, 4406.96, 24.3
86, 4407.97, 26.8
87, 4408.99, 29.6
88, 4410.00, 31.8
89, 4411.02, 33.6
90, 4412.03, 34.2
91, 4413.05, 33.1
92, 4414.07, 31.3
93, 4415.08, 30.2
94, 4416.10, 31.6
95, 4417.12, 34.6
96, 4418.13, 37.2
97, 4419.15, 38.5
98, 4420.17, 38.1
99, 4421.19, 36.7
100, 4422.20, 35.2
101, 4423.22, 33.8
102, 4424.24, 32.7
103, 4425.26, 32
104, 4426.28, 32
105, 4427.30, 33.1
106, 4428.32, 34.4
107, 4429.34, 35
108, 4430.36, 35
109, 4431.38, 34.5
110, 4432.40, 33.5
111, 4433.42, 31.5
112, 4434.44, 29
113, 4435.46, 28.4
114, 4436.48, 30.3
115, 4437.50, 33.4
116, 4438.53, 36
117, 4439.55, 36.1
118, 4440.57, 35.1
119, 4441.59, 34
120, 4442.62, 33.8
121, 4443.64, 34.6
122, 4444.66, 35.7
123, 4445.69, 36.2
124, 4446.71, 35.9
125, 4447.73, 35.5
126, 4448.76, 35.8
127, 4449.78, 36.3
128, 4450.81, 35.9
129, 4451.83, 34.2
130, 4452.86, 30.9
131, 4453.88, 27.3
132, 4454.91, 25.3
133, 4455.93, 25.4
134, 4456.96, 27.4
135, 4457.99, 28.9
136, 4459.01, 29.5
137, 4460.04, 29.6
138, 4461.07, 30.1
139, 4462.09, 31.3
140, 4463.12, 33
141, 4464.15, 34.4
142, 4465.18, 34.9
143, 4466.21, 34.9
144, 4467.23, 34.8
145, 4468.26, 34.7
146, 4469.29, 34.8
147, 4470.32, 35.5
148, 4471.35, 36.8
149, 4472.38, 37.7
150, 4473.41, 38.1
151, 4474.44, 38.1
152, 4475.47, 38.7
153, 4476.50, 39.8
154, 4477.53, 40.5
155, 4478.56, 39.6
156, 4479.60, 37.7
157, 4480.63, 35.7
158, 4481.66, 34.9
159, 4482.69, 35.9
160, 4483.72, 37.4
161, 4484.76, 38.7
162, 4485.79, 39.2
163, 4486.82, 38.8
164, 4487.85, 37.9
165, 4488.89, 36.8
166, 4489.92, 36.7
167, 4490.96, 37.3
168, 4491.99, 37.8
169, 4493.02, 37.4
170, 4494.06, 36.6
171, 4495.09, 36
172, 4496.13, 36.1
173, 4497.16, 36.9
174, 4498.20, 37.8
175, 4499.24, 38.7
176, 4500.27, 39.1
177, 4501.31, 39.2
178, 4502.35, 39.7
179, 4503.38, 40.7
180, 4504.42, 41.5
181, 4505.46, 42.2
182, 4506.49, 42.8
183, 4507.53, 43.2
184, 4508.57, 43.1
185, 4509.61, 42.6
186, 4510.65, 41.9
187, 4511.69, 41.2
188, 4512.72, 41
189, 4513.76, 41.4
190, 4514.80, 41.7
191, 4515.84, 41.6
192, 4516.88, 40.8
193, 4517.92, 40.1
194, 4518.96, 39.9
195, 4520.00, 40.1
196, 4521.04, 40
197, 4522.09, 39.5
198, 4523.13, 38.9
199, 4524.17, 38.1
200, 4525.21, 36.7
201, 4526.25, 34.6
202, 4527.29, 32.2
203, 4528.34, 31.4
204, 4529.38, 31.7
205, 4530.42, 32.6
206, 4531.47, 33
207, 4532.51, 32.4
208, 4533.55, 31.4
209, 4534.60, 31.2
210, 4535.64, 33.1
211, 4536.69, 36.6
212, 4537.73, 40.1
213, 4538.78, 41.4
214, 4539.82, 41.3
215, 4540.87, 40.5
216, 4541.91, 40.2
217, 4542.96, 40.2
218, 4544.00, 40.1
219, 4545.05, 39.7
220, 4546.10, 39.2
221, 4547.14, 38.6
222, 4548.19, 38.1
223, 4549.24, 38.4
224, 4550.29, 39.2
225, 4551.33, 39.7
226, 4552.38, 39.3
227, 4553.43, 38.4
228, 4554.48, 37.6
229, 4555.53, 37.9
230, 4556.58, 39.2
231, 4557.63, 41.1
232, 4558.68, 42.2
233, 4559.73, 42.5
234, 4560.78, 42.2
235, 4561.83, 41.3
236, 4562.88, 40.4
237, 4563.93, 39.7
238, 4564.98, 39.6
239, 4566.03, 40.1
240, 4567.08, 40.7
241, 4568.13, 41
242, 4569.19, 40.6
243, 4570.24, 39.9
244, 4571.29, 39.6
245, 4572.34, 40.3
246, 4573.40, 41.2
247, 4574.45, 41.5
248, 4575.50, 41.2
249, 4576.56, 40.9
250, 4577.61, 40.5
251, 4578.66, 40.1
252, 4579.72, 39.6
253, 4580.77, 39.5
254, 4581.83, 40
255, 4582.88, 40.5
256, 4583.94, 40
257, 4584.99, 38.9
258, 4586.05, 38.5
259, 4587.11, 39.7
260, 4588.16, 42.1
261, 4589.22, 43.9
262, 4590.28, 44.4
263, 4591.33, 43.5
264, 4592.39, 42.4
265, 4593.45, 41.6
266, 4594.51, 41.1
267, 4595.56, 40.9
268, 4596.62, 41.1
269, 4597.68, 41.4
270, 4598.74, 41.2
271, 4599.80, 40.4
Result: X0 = 1.50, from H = 1.52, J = 1.54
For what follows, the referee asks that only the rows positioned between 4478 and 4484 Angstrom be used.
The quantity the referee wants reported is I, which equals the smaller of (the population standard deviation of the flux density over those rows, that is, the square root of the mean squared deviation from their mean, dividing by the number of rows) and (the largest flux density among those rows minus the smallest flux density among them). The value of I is 1.6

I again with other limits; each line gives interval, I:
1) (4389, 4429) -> 4.1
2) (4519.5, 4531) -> 3.4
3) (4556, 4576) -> 0.9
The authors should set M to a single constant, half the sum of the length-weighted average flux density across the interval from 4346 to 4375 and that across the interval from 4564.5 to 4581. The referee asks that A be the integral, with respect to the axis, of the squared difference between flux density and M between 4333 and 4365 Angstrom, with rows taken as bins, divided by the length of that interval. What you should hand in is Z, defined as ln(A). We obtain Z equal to 3.5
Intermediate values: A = 33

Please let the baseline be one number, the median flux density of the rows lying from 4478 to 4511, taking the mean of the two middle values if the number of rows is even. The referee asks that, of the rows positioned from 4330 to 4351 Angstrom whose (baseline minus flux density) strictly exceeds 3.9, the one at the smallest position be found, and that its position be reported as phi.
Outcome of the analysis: 4330.51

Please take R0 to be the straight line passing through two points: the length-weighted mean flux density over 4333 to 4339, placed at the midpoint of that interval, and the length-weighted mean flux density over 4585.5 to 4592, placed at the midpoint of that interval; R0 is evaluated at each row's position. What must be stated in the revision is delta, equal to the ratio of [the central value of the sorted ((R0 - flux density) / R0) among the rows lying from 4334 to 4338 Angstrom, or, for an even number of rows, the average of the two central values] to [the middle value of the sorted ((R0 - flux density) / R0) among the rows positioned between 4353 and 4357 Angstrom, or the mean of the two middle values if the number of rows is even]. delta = -0.2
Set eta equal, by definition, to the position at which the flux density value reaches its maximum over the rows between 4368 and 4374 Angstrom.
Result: 4368.56 Angstrom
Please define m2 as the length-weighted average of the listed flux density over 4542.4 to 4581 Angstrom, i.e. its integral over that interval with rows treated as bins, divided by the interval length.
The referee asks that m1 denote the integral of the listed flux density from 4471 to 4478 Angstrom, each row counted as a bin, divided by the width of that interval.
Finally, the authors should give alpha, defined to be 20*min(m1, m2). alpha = 771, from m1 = 38.6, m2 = 40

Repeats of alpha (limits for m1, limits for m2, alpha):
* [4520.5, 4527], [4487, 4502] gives 750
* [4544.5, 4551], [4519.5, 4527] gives 762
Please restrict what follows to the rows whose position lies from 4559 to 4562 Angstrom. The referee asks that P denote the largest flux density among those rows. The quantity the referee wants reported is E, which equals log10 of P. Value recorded 1.63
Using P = 42.5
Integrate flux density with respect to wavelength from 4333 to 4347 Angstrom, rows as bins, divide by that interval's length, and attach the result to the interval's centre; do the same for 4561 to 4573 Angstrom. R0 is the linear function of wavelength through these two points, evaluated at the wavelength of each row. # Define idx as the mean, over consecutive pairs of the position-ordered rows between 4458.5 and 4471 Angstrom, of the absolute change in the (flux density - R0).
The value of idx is 0.56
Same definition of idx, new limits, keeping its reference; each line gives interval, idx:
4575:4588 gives 0.56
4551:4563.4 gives 0.83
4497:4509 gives 0.55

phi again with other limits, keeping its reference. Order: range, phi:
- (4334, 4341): 4335.50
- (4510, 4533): 4527.29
